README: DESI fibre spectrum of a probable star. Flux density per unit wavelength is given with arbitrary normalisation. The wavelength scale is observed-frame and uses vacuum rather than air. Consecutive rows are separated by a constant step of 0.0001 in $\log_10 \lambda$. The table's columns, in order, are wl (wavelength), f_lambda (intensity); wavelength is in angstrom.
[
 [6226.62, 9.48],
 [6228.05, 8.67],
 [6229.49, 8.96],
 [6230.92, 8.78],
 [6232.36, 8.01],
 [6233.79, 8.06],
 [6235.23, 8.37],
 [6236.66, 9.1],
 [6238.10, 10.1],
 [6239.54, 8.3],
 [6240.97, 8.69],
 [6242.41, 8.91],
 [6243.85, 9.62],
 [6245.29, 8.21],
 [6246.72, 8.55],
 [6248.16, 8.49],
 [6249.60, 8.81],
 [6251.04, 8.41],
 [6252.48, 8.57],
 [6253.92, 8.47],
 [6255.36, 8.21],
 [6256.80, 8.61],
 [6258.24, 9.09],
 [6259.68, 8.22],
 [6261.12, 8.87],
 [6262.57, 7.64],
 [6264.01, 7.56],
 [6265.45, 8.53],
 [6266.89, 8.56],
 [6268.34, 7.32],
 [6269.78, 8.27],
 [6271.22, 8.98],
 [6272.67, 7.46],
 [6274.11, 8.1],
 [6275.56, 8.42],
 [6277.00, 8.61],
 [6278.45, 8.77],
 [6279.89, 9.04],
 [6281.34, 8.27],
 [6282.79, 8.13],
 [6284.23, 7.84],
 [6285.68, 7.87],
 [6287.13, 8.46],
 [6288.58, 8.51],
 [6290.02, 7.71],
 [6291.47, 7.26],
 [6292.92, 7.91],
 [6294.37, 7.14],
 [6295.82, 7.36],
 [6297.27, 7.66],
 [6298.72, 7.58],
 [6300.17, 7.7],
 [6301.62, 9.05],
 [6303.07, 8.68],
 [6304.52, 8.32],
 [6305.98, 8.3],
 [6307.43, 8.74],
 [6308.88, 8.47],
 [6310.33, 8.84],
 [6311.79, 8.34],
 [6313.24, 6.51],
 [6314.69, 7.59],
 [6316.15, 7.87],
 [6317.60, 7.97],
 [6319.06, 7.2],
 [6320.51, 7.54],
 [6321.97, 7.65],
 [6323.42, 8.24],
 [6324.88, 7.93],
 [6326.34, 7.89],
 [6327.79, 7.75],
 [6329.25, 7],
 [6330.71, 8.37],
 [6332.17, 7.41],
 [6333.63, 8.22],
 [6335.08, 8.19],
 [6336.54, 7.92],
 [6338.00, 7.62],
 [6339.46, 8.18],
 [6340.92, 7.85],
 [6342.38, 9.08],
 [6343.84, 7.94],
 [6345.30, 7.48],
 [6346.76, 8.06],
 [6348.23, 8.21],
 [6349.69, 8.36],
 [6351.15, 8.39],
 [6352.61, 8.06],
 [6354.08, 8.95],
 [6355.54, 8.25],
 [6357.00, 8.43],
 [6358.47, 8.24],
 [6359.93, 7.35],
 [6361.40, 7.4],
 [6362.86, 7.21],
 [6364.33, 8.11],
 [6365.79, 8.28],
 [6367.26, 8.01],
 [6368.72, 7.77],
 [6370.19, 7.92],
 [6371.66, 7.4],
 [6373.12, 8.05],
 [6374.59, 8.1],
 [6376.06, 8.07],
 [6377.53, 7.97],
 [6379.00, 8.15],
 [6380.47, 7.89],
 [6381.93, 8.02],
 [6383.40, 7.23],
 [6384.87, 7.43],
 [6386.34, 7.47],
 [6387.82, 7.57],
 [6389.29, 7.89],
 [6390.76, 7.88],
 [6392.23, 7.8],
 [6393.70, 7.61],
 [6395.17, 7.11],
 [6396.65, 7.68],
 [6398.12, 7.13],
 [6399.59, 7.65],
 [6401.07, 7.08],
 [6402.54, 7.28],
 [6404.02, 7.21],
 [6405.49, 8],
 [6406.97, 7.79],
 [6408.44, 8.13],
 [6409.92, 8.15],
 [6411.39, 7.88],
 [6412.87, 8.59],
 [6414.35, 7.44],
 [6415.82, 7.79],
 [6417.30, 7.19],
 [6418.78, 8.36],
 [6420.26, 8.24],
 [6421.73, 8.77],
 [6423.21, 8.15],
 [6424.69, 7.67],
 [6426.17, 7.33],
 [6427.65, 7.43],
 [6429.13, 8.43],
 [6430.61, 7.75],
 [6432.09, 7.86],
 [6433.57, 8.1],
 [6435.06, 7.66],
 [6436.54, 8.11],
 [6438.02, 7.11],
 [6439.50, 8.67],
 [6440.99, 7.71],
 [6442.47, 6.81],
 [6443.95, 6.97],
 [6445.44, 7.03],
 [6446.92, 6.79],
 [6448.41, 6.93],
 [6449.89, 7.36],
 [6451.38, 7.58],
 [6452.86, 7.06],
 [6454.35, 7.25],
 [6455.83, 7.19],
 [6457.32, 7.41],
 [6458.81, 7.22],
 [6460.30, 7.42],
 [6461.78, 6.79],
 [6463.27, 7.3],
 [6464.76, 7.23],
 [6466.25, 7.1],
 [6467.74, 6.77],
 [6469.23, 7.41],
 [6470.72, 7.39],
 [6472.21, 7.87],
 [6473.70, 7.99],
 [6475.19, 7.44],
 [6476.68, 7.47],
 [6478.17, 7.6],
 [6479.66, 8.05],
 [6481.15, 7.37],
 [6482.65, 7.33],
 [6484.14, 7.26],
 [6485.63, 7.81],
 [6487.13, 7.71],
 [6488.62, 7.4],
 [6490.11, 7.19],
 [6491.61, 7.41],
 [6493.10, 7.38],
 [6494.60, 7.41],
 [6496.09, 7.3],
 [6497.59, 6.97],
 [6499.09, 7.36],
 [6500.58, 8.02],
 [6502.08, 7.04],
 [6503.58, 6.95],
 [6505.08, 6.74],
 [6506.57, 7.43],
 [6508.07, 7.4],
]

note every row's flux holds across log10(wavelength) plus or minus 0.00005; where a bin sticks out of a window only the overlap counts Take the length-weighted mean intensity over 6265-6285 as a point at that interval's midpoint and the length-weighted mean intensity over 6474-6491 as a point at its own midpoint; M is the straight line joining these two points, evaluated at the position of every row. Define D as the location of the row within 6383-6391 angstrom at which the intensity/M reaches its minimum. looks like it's 6383.40 angstrom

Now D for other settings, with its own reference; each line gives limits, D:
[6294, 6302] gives 6294.37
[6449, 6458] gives 6452.86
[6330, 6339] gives 6332.17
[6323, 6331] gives 6329.25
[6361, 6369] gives 6362.86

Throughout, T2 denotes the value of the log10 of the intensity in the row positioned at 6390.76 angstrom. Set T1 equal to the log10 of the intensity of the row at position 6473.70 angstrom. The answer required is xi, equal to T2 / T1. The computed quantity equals 0.99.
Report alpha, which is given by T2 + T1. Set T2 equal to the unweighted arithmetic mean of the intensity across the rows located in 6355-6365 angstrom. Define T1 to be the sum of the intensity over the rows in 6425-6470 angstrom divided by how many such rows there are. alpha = 15.2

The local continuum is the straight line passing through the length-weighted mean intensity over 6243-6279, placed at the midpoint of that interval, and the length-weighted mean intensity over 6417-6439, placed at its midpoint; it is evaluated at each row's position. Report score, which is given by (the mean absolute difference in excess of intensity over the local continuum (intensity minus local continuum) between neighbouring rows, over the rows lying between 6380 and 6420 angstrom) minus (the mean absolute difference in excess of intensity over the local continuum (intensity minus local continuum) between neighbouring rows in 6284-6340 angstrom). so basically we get -0.08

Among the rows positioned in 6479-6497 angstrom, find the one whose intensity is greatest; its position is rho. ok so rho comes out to 6479.66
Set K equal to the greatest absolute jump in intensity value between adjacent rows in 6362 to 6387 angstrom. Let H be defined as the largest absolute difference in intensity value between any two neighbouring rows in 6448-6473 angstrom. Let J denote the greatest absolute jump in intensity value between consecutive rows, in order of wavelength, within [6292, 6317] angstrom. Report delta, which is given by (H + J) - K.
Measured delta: 1.6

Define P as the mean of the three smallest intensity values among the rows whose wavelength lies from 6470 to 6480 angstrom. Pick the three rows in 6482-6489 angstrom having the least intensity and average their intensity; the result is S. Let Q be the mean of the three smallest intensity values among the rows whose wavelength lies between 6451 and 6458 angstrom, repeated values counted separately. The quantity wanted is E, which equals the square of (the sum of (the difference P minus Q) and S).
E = 58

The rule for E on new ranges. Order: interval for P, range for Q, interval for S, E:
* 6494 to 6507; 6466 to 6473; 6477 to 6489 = 51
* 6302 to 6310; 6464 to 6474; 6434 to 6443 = 73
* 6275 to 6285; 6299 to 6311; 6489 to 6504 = 48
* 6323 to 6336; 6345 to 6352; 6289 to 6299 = 45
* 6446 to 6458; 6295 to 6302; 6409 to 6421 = 47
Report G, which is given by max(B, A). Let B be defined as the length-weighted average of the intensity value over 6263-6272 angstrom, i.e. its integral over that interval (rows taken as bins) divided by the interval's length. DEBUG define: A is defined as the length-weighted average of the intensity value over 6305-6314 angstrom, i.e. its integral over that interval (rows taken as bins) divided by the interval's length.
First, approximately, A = 8.2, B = 8.2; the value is 8.2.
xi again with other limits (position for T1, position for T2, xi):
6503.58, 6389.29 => 1.07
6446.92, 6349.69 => 1.11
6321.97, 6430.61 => 1.01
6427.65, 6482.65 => 0.99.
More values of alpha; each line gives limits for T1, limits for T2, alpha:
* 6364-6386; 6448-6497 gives 15.3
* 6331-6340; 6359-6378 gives 15.7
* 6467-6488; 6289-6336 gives 15.4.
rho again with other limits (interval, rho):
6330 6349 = 6342.38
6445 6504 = 6479.66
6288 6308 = 6301.62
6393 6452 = 6421.73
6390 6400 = 6390.76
